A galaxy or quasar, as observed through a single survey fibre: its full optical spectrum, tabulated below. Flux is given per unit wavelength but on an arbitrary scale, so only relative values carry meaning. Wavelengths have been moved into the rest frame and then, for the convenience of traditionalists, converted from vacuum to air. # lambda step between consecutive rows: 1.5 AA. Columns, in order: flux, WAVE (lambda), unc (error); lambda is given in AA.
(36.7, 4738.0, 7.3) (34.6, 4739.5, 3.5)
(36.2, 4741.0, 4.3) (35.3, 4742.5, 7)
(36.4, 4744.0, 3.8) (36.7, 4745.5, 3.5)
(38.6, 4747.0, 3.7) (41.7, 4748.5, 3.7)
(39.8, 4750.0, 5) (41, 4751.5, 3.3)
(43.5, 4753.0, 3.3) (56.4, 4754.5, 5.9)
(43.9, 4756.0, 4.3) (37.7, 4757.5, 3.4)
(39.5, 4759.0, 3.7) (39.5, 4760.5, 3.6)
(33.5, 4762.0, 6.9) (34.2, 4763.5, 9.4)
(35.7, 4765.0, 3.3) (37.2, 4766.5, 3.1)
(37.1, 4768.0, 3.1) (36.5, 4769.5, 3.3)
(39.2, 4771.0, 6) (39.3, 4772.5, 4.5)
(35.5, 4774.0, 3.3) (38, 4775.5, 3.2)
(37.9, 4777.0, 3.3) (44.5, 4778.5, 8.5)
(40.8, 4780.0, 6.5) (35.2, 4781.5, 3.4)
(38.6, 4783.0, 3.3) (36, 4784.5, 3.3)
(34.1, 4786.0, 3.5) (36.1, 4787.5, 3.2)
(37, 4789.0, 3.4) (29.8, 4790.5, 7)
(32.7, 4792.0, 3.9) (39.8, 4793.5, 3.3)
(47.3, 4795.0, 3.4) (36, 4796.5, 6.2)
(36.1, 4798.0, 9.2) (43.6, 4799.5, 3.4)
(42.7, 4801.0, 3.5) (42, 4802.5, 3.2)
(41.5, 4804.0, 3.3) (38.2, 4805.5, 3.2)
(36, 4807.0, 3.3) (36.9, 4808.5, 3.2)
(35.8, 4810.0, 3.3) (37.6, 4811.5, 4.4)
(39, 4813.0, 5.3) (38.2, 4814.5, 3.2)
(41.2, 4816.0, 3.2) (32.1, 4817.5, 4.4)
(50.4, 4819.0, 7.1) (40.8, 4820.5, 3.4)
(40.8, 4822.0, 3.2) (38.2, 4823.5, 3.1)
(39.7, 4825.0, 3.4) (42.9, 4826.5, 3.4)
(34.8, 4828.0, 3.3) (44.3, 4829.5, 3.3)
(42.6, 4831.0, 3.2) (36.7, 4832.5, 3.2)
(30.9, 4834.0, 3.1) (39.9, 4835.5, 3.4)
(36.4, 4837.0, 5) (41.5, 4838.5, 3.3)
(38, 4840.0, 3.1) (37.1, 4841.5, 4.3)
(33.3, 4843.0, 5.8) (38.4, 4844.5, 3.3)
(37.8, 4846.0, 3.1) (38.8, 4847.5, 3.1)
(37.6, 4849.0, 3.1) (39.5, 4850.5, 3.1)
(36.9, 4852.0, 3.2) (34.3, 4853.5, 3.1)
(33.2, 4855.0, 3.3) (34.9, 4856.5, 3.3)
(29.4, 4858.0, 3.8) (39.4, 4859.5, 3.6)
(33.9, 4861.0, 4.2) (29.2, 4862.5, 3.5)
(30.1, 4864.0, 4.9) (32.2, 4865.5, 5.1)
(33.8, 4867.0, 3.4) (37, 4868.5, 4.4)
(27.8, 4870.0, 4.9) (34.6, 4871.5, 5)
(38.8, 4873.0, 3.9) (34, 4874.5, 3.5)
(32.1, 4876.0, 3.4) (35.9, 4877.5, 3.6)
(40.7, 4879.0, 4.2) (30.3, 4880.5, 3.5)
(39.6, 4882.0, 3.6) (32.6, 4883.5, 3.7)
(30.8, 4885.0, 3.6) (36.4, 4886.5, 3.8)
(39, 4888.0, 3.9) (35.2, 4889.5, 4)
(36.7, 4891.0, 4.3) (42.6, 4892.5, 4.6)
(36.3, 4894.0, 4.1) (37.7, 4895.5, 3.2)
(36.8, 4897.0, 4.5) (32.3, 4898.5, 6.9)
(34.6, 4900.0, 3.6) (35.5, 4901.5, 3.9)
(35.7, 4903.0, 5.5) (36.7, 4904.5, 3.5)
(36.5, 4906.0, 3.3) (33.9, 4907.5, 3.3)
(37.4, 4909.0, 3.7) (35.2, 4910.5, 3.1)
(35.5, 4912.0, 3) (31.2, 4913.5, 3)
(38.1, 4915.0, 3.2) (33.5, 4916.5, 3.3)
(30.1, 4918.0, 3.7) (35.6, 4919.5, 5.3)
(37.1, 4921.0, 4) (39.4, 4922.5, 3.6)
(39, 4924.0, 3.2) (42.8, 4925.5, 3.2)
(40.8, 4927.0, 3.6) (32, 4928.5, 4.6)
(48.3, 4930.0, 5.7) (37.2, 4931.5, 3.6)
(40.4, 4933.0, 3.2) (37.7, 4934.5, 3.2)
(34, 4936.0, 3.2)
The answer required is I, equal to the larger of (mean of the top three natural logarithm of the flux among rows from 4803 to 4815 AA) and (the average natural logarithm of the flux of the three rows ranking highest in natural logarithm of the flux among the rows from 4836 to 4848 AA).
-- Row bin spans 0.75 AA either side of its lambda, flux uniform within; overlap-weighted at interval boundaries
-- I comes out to 3.68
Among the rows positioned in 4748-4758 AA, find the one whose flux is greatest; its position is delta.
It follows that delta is 4754.5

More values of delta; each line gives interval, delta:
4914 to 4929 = 4925.5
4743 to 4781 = 4754.5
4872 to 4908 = 4892.5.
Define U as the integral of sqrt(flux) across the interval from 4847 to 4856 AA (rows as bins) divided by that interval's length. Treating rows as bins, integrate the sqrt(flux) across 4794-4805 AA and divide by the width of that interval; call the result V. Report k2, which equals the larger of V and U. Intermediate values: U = 6.05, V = 6.41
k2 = 6.41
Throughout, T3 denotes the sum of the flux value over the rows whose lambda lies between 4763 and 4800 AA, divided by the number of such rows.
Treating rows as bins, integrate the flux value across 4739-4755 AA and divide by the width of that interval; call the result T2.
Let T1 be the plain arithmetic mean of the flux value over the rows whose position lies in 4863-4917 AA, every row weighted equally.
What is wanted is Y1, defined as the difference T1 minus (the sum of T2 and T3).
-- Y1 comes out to -42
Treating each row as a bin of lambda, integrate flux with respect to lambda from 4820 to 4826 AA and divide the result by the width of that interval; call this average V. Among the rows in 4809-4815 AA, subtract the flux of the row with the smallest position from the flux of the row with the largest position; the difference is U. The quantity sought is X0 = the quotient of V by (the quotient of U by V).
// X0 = 665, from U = 2.4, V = 40.0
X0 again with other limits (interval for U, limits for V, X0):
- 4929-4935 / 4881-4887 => -113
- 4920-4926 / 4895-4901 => 218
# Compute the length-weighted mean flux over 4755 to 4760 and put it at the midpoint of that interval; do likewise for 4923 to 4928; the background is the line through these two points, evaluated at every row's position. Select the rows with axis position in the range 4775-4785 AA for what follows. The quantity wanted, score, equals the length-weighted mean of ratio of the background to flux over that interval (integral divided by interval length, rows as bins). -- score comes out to 1.063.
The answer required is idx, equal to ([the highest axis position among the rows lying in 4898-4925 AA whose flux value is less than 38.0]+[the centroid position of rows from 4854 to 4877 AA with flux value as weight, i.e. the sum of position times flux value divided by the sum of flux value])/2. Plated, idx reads 4893.3 AA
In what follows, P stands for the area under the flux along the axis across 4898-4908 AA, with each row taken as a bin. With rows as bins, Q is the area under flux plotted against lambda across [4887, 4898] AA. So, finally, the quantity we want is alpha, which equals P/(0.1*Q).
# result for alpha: 8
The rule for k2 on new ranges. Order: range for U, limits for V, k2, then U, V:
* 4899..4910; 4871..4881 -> 5.97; 5.97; 5.94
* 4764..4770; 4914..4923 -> 6.04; 6.04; 5.94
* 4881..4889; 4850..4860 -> 5.95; 5.95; 5.92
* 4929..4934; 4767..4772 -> 6.41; 6.41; 6.14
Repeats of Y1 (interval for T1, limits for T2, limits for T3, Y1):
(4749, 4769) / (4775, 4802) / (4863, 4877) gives -32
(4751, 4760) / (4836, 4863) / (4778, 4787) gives -31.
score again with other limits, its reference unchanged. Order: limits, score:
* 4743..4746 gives 1.131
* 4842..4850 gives 1.096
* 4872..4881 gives 1.157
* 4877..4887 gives 1.168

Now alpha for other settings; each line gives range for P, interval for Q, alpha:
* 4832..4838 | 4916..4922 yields 11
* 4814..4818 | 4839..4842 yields 13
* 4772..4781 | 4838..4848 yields 9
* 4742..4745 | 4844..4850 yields 5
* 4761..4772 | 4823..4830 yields 14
